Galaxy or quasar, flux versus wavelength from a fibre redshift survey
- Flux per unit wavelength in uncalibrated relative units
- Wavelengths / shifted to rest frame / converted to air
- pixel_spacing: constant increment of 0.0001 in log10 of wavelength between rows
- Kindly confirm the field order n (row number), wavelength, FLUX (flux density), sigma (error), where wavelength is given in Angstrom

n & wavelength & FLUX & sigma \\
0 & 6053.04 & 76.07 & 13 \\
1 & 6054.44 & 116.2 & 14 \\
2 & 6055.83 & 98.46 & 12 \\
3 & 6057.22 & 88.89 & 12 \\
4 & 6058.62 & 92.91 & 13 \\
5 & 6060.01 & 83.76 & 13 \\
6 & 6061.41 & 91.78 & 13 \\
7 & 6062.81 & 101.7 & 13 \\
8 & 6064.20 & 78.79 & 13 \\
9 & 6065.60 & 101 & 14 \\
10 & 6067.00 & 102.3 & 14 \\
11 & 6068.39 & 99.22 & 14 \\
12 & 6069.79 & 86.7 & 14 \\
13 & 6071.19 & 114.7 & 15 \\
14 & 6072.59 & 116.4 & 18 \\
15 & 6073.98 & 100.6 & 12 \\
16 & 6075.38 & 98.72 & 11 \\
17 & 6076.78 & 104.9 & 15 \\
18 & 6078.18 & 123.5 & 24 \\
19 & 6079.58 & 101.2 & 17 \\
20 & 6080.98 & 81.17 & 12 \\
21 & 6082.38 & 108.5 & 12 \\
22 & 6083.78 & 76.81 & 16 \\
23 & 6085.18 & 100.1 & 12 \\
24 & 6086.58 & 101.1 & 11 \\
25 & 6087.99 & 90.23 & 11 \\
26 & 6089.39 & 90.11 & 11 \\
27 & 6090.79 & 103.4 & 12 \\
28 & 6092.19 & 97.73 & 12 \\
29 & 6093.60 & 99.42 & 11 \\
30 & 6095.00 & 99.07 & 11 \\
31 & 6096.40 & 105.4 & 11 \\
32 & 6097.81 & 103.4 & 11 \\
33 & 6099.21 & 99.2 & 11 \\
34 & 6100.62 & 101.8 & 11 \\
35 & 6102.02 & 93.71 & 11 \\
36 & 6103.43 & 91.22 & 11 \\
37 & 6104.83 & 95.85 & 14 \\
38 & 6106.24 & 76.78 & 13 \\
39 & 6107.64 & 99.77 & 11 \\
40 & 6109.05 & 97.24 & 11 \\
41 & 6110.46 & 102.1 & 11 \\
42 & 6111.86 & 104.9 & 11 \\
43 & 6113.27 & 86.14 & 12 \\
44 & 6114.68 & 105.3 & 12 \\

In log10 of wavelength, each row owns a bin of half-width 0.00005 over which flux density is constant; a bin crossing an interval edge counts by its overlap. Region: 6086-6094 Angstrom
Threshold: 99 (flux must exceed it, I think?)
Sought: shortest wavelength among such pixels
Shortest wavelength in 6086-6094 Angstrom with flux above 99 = 6086.58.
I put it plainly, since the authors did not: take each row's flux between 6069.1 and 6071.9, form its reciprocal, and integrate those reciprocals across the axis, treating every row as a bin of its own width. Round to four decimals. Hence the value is 0.0283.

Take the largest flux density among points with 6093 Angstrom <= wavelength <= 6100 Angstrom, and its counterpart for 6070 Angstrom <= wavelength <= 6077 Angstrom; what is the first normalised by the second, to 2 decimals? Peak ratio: 0.91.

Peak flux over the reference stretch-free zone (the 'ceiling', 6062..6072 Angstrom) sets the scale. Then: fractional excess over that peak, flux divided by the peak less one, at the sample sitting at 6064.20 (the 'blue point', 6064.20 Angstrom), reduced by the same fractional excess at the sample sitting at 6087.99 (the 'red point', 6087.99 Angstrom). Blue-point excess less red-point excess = -0.10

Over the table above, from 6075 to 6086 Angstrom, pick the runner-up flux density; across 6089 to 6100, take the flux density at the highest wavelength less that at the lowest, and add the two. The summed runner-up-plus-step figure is 118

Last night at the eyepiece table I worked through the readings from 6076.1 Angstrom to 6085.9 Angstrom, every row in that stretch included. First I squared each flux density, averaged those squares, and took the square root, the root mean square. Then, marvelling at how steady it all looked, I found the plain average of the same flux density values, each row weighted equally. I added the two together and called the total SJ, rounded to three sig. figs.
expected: 200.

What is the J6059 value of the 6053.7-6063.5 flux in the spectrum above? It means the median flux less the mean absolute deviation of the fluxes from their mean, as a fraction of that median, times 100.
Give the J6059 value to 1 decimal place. 91.5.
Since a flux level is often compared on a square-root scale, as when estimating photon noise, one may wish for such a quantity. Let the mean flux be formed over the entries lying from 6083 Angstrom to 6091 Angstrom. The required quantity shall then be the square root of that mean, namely 9.7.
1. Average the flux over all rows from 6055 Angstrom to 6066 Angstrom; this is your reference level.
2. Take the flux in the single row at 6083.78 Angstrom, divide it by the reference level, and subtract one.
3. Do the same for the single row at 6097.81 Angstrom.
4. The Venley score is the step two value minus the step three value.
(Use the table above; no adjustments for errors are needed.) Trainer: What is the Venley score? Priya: -0.29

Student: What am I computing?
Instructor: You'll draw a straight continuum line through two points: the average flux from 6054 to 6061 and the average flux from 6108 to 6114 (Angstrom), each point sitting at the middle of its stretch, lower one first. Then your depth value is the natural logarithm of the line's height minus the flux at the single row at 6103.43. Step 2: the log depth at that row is 1.8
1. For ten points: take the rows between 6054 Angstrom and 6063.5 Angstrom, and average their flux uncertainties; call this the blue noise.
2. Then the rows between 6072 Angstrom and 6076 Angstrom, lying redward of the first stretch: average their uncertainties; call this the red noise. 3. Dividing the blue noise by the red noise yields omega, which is 0.94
